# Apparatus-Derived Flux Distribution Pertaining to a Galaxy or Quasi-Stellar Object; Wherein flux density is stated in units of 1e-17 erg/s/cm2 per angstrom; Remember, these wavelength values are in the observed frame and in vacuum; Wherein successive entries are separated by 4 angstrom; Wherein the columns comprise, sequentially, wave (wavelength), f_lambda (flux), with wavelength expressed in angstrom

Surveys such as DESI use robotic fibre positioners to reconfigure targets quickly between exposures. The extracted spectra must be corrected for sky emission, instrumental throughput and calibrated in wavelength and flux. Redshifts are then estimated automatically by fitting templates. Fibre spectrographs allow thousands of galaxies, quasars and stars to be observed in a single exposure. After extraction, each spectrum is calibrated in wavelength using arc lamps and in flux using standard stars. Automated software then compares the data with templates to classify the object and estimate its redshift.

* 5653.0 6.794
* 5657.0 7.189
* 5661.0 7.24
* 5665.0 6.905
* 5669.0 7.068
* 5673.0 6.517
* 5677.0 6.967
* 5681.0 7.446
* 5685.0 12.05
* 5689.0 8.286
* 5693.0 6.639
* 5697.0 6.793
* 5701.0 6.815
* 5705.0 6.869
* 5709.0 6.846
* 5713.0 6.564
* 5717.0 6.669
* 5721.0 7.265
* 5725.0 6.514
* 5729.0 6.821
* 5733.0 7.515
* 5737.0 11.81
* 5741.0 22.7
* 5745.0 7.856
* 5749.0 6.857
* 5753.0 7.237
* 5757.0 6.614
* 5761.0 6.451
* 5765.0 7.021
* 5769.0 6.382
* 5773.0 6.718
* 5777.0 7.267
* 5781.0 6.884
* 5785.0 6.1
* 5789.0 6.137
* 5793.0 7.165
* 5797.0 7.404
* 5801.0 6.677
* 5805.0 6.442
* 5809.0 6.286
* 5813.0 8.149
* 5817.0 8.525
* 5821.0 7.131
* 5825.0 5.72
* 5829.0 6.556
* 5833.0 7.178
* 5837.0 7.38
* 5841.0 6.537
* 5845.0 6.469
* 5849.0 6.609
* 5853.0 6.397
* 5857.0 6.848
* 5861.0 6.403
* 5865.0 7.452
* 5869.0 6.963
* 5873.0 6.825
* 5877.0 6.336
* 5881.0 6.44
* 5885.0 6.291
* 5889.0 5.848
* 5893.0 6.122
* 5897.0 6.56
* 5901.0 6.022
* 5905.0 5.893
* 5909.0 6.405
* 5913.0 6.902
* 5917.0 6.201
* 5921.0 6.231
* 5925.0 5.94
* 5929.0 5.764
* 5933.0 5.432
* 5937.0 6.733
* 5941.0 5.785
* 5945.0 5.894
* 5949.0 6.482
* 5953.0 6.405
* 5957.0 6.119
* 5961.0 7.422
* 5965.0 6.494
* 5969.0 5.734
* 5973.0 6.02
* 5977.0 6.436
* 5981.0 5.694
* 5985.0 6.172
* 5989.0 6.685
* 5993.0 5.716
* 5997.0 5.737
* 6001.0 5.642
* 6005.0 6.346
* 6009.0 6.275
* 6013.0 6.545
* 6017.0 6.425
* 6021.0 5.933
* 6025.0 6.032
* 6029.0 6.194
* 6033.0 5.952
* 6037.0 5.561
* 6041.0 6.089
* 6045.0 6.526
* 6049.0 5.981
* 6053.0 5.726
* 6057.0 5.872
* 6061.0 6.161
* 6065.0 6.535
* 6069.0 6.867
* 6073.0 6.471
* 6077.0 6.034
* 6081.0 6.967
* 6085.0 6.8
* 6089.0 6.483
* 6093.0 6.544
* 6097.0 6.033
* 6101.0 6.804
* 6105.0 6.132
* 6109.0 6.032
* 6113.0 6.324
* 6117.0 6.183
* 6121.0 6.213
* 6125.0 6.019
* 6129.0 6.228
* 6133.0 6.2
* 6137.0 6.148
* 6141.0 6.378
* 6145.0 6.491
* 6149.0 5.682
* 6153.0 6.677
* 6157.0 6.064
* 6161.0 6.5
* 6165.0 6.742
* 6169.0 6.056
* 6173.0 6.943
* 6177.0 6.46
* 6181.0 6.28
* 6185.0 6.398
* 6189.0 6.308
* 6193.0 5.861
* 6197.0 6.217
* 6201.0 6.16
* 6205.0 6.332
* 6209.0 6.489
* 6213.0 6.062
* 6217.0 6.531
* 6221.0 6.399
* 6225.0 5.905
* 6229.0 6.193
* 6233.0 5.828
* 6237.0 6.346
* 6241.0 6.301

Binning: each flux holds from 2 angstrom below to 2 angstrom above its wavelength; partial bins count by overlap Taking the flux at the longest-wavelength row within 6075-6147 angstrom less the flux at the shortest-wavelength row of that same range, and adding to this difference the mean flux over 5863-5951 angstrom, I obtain 6.75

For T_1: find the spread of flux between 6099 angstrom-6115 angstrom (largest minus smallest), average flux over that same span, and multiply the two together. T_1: 5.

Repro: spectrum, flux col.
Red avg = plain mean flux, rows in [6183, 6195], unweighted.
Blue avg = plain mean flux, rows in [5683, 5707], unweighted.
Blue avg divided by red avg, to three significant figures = 1.28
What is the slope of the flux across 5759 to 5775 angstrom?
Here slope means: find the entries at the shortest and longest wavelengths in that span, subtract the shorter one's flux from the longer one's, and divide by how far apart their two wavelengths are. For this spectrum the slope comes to 0.022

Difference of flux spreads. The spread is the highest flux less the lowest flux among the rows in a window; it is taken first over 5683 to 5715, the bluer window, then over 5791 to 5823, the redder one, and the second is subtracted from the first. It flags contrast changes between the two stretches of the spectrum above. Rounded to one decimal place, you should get 3.2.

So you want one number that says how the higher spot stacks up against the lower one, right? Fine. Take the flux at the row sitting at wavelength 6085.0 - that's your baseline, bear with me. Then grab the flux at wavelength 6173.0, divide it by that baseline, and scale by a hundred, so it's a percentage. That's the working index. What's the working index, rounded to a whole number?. 102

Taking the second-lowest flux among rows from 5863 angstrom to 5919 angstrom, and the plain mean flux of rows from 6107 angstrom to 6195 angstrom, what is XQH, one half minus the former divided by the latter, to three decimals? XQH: -0.438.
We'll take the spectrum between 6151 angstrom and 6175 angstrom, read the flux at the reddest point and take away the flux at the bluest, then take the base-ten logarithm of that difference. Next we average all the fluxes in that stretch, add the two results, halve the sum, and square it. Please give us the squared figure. 8.8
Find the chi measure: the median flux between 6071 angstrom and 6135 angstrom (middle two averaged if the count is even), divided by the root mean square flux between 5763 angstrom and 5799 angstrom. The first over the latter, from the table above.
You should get 0.91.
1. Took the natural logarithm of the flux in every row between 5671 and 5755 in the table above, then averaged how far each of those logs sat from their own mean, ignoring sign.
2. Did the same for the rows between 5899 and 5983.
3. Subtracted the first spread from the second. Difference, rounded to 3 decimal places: -0.131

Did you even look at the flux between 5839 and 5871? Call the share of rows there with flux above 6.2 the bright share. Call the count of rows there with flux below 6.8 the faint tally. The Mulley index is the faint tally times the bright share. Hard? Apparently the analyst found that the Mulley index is 5.0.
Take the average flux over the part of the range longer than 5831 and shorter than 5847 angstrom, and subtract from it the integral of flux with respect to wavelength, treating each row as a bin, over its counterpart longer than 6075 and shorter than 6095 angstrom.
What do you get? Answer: -124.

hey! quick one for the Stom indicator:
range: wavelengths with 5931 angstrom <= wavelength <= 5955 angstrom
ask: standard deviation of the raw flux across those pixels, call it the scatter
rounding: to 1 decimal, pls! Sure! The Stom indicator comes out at 0.5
